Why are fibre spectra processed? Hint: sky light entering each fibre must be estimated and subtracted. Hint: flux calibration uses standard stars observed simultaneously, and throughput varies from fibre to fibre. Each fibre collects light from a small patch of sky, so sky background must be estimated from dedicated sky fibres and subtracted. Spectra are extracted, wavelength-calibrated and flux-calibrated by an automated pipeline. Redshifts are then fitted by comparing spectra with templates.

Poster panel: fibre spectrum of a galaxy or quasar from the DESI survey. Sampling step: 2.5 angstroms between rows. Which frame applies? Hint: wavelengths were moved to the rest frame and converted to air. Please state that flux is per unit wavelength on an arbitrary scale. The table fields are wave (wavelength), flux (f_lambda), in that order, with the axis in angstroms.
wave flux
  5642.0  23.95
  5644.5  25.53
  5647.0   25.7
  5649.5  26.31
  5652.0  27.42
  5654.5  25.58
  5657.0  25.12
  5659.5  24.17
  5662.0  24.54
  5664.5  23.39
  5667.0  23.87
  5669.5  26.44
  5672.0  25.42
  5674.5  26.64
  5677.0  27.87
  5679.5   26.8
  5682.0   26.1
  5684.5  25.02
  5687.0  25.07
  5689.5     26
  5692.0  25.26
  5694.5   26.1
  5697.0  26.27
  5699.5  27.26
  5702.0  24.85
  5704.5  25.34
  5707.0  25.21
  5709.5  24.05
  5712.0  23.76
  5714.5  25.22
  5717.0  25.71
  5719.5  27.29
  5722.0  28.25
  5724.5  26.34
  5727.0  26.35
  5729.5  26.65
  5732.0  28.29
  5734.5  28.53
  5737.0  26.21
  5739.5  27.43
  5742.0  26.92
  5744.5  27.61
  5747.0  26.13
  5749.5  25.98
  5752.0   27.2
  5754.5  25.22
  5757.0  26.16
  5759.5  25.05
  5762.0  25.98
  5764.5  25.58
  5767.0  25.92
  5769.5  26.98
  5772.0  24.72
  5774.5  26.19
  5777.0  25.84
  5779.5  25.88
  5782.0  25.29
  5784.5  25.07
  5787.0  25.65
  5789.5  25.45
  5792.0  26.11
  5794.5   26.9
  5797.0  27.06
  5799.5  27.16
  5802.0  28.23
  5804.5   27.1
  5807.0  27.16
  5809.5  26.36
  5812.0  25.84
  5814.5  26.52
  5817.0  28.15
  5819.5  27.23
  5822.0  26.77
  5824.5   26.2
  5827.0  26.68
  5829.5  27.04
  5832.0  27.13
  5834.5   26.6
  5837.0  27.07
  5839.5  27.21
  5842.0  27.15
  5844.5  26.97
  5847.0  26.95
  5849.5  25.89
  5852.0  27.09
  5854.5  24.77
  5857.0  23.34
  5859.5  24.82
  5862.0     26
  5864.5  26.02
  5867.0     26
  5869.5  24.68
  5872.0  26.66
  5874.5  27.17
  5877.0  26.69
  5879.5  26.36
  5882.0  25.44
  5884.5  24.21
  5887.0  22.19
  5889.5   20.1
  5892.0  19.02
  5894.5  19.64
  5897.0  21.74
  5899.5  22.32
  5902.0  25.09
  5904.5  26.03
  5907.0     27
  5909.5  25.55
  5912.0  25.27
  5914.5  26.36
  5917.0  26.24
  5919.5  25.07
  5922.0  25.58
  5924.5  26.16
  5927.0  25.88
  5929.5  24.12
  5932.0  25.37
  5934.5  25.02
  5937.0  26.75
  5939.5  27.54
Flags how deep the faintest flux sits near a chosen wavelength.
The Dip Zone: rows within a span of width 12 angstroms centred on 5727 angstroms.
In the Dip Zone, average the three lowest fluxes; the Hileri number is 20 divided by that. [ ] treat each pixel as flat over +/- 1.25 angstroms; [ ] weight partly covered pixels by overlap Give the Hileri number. 0.76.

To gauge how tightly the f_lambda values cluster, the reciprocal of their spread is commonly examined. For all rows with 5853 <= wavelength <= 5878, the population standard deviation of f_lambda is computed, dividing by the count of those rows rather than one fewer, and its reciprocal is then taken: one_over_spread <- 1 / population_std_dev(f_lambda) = 0.89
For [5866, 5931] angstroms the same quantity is 0.44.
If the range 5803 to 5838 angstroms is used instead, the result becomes 1.86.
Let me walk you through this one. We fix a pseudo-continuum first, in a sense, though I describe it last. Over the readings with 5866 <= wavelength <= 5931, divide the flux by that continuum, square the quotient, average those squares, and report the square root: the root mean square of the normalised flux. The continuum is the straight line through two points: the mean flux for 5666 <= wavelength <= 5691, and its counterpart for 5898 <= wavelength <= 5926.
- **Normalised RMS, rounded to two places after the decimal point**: 0.97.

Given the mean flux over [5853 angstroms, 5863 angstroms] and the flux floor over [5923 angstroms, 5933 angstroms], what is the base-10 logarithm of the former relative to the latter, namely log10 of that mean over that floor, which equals 0.011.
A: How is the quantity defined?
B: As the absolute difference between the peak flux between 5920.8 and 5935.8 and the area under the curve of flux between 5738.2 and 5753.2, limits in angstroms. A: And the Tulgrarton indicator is 377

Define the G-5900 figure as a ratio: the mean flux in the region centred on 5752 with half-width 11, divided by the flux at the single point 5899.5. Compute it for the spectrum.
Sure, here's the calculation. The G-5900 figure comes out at 1.176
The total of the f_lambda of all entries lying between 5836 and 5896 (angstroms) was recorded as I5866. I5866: 601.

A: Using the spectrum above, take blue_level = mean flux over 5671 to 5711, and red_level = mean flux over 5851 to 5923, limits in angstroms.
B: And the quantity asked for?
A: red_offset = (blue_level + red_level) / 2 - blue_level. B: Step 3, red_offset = -0.56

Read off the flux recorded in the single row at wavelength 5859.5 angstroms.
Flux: 24.82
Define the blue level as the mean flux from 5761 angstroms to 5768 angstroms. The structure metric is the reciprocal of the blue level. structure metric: 0.0387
